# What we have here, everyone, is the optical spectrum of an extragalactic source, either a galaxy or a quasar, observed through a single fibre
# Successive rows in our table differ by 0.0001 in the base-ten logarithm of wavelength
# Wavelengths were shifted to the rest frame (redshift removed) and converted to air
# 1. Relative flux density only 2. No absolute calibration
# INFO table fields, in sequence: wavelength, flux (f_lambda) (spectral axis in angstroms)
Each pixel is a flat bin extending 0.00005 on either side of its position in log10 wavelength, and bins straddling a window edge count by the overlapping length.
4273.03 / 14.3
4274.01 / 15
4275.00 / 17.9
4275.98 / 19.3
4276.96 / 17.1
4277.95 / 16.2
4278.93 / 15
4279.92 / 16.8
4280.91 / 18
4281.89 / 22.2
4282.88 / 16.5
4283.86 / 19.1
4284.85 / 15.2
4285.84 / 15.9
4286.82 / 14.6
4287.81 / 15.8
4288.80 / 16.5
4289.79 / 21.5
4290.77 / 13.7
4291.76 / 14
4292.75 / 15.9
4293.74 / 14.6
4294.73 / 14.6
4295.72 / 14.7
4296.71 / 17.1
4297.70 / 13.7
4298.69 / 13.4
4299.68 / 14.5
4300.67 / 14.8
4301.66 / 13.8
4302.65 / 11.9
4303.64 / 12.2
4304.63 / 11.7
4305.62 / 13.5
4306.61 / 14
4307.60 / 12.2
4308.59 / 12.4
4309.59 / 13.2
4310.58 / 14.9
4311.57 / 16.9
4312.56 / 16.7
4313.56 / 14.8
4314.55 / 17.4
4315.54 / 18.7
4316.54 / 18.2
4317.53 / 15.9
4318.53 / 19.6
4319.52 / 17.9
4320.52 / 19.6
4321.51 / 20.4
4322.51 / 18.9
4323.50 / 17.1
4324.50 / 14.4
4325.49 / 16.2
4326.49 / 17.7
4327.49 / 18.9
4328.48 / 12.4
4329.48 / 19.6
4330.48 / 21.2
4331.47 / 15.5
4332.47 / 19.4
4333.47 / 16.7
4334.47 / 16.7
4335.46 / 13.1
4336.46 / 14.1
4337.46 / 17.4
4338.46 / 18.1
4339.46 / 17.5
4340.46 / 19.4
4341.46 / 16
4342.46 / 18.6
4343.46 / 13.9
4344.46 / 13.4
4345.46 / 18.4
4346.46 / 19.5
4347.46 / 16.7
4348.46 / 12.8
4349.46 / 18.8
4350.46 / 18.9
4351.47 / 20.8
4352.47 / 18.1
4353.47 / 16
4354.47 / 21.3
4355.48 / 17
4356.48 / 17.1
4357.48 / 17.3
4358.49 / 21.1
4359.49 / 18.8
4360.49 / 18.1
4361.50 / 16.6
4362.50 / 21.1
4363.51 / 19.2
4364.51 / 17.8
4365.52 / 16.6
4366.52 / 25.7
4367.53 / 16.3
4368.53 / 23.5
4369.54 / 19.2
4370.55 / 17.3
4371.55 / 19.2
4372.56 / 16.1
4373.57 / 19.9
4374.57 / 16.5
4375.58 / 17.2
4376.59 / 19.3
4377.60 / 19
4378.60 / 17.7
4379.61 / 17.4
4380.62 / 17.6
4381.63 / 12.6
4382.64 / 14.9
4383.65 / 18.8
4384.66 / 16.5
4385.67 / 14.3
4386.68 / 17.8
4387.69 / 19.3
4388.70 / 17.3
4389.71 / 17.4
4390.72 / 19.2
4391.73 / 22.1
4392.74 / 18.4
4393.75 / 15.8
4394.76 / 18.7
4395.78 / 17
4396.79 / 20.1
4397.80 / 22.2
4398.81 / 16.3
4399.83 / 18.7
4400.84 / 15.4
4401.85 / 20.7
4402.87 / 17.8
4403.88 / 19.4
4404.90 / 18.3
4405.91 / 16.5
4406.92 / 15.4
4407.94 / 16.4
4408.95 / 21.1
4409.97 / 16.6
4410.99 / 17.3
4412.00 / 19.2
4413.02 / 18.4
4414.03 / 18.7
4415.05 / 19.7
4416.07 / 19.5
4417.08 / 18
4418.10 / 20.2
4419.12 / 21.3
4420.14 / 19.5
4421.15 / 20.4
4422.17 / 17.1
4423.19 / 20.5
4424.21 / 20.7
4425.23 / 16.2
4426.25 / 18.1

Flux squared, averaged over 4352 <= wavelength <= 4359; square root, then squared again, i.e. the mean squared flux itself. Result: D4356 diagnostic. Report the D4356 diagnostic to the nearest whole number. 338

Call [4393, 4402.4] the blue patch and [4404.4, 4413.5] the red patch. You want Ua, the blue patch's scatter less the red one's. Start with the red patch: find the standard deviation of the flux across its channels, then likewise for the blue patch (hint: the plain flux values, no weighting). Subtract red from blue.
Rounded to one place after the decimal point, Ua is 0.6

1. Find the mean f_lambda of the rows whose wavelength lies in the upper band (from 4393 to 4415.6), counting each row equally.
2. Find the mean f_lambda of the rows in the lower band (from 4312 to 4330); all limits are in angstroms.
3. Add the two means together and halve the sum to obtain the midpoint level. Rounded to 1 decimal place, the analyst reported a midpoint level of 17.8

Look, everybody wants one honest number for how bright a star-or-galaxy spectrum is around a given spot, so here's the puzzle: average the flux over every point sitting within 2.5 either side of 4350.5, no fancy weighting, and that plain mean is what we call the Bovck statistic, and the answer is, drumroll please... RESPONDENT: 17.9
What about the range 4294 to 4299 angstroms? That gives 14.7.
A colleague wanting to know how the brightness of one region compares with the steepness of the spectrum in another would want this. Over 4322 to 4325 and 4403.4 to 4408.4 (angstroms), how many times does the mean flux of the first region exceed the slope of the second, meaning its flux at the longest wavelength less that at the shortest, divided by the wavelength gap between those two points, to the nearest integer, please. -23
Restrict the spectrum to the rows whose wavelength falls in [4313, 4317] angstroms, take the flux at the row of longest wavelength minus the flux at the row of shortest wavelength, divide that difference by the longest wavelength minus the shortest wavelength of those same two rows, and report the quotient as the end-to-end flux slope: 1.1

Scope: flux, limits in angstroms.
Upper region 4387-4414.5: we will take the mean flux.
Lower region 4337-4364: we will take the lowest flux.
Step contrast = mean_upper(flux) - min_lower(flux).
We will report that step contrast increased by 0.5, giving 5.99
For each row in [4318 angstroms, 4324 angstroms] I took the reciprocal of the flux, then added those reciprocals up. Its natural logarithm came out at -1.14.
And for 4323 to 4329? -0.97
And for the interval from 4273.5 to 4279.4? -1.02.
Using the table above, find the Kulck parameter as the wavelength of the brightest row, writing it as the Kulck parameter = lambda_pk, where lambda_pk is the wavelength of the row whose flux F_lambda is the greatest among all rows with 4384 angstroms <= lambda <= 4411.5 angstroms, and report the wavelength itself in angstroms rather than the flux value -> 4397.80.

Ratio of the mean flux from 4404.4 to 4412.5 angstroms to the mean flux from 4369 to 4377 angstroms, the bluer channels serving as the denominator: 0.97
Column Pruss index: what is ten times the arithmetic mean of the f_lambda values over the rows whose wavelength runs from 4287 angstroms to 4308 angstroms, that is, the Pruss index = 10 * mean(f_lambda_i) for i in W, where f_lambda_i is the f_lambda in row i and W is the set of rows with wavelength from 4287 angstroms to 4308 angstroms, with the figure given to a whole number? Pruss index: 145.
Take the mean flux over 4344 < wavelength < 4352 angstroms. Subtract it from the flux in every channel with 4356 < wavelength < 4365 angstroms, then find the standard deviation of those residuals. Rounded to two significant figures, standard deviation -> 1.6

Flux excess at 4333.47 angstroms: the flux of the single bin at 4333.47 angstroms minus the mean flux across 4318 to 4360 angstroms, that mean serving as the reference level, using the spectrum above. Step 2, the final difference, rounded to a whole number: -1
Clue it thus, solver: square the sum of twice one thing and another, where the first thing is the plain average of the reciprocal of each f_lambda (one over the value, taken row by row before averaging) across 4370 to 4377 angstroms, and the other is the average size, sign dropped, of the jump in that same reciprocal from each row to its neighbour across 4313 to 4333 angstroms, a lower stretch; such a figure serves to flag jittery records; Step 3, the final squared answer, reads 0.0148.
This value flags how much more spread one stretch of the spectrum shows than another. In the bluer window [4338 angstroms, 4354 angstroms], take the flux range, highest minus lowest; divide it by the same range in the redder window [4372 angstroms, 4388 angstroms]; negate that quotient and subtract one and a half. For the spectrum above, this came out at -2.60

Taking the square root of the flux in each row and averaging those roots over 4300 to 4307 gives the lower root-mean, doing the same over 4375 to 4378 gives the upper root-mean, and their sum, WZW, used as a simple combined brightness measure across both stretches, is 7.9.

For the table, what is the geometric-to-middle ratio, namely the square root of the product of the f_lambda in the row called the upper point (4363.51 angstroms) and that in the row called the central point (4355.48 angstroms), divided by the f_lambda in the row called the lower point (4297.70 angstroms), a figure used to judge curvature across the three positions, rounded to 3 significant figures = 1.32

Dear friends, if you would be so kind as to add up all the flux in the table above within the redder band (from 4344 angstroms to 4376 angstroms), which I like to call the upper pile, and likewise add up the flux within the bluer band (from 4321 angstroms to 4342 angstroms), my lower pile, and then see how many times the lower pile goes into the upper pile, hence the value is 1.6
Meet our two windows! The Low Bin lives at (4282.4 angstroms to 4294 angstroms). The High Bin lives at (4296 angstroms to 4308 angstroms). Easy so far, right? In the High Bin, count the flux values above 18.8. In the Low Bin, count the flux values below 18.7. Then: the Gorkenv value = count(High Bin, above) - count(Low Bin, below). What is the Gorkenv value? -10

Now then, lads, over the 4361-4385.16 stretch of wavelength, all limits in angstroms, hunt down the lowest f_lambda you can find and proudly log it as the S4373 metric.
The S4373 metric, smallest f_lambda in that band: 12.6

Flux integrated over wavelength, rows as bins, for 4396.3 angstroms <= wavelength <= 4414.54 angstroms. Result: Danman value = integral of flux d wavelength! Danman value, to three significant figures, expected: 333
